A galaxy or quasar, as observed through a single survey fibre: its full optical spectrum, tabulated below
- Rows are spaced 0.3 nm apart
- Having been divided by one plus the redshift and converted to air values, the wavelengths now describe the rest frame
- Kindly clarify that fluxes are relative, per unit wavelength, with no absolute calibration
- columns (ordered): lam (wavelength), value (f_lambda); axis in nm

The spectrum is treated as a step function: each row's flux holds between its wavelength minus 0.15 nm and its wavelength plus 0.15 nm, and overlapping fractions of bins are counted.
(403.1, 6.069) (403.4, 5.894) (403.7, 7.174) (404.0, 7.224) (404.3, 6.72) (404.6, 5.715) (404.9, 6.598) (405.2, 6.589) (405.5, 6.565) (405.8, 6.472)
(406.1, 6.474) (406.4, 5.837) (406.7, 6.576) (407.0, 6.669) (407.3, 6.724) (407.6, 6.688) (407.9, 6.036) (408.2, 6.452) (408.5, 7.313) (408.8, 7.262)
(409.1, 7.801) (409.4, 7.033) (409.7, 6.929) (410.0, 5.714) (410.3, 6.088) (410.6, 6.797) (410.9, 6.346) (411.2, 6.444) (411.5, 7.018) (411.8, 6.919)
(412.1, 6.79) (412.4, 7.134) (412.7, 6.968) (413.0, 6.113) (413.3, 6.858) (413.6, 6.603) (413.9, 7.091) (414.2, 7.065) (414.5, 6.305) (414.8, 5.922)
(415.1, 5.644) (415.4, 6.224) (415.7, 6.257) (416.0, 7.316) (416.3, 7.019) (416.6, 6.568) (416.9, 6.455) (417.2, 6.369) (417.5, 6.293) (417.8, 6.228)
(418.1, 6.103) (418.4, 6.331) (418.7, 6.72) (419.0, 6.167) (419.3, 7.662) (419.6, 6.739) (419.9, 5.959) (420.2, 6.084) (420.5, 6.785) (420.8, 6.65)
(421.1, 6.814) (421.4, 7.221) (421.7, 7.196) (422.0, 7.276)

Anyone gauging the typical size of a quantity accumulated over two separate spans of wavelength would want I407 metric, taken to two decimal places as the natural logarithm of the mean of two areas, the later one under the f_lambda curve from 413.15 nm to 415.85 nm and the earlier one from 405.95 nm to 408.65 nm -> 2.86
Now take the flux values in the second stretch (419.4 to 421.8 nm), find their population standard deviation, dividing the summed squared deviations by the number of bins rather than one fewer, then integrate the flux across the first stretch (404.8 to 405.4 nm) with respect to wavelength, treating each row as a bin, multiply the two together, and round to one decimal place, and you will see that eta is 1.7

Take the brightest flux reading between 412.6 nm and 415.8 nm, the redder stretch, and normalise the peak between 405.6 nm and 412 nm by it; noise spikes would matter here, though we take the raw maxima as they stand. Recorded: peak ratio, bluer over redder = 1.10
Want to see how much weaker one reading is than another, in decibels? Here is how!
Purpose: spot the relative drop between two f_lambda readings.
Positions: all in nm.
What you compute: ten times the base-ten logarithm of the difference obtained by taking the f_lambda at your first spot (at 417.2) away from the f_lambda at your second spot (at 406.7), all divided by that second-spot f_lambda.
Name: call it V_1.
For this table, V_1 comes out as -15.0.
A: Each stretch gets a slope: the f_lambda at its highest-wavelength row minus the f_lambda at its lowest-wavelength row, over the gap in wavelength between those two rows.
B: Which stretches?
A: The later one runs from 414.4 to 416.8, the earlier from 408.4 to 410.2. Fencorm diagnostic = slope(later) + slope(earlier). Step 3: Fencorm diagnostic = -0.94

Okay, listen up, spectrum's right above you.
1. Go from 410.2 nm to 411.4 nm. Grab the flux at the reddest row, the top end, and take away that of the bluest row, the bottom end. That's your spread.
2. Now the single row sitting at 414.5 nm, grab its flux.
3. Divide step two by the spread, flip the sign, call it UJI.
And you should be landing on -18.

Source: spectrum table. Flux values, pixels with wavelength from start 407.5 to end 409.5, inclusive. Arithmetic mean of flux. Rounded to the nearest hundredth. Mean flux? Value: 6.94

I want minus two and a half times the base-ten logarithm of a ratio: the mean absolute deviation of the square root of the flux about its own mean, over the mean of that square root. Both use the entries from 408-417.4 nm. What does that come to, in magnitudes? 3.74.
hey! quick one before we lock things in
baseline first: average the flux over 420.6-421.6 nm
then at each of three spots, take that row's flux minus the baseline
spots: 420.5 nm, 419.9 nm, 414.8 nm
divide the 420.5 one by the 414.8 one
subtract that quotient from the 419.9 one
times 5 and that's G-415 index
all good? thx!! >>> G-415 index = -5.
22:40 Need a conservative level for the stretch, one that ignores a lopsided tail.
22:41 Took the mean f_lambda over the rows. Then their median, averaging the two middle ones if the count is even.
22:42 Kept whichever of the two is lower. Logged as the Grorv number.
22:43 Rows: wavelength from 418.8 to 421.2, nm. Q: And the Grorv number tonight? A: 6.61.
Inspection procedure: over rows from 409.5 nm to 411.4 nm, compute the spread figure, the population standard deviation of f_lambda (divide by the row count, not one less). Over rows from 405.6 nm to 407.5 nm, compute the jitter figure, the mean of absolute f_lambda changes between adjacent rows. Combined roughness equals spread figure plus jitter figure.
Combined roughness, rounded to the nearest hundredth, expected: 0.72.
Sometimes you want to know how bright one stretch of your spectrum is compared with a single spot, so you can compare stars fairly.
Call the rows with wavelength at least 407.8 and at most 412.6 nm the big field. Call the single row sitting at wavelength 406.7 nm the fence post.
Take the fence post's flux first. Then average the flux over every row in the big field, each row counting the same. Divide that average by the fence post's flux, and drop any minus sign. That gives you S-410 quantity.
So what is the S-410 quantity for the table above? 1.03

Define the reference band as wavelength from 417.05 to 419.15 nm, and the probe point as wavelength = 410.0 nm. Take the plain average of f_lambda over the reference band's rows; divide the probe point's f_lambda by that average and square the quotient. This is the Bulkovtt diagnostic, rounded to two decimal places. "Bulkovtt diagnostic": 0.82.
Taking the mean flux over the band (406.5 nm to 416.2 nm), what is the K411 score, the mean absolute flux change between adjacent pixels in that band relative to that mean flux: 0.064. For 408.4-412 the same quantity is 0.067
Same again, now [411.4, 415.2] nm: 0.057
